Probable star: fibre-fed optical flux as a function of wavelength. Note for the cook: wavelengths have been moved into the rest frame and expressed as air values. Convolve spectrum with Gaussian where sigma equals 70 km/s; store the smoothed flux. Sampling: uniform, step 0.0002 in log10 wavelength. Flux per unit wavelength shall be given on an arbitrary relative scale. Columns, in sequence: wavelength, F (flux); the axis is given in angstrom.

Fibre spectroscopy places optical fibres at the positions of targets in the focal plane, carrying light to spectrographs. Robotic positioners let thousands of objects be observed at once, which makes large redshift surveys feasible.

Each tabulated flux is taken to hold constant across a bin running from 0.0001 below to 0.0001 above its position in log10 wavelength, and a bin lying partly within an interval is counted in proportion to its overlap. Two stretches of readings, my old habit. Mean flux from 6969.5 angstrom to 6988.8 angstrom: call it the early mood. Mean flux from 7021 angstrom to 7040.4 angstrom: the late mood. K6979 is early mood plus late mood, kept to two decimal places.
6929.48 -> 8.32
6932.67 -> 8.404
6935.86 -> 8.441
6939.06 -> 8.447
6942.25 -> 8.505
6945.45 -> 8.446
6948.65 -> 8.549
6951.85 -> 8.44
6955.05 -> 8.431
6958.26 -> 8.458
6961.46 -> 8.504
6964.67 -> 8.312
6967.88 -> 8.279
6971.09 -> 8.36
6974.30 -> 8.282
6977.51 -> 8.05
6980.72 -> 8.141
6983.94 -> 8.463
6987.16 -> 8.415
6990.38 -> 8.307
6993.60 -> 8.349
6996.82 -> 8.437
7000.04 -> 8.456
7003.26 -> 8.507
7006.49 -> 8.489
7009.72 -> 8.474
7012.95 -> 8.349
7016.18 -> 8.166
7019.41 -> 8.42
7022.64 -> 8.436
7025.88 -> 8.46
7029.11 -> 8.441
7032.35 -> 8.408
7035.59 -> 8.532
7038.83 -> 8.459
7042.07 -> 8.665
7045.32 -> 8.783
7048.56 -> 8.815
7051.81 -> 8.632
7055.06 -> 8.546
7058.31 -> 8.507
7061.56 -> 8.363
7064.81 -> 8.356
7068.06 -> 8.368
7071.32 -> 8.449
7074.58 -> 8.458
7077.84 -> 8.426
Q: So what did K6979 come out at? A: 16.74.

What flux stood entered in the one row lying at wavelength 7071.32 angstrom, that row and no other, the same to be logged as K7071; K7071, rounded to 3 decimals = 8.449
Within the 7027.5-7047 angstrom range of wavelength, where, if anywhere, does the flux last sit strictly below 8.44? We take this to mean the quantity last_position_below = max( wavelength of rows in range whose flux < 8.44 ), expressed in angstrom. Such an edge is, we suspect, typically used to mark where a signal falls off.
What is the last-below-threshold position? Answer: 7032.35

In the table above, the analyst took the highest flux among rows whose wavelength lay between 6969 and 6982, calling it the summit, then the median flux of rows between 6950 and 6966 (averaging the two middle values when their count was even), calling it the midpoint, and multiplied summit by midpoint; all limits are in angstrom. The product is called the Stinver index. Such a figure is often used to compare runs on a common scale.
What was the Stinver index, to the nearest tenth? 70.6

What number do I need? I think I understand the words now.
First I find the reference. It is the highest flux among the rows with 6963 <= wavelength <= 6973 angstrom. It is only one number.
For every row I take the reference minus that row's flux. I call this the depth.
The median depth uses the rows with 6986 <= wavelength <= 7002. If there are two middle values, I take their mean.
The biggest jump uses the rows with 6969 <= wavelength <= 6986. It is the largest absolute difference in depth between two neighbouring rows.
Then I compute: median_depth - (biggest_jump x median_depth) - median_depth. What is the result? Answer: 0.018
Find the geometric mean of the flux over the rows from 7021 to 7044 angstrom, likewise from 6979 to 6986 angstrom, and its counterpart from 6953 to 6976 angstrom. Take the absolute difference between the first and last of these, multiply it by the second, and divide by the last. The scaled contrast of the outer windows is 0.11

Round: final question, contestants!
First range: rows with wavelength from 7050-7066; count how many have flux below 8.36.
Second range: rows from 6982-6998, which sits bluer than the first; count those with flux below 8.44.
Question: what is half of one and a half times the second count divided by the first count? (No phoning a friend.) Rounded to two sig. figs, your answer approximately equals 3.0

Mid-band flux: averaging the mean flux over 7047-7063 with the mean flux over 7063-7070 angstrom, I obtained 8.47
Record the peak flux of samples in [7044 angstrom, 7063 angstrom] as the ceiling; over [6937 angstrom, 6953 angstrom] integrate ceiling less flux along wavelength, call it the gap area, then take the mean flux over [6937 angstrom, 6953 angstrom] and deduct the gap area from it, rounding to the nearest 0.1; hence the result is 3.1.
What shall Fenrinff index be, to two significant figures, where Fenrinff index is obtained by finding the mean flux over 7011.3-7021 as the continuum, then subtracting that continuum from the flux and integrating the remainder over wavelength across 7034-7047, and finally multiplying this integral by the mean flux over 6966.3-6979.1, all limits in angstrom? 32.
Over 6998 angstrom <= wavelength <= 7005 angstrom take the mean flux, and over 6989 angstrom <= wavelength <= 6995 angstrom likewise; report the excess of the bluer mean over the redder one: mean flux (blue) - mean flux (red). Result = -0.2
